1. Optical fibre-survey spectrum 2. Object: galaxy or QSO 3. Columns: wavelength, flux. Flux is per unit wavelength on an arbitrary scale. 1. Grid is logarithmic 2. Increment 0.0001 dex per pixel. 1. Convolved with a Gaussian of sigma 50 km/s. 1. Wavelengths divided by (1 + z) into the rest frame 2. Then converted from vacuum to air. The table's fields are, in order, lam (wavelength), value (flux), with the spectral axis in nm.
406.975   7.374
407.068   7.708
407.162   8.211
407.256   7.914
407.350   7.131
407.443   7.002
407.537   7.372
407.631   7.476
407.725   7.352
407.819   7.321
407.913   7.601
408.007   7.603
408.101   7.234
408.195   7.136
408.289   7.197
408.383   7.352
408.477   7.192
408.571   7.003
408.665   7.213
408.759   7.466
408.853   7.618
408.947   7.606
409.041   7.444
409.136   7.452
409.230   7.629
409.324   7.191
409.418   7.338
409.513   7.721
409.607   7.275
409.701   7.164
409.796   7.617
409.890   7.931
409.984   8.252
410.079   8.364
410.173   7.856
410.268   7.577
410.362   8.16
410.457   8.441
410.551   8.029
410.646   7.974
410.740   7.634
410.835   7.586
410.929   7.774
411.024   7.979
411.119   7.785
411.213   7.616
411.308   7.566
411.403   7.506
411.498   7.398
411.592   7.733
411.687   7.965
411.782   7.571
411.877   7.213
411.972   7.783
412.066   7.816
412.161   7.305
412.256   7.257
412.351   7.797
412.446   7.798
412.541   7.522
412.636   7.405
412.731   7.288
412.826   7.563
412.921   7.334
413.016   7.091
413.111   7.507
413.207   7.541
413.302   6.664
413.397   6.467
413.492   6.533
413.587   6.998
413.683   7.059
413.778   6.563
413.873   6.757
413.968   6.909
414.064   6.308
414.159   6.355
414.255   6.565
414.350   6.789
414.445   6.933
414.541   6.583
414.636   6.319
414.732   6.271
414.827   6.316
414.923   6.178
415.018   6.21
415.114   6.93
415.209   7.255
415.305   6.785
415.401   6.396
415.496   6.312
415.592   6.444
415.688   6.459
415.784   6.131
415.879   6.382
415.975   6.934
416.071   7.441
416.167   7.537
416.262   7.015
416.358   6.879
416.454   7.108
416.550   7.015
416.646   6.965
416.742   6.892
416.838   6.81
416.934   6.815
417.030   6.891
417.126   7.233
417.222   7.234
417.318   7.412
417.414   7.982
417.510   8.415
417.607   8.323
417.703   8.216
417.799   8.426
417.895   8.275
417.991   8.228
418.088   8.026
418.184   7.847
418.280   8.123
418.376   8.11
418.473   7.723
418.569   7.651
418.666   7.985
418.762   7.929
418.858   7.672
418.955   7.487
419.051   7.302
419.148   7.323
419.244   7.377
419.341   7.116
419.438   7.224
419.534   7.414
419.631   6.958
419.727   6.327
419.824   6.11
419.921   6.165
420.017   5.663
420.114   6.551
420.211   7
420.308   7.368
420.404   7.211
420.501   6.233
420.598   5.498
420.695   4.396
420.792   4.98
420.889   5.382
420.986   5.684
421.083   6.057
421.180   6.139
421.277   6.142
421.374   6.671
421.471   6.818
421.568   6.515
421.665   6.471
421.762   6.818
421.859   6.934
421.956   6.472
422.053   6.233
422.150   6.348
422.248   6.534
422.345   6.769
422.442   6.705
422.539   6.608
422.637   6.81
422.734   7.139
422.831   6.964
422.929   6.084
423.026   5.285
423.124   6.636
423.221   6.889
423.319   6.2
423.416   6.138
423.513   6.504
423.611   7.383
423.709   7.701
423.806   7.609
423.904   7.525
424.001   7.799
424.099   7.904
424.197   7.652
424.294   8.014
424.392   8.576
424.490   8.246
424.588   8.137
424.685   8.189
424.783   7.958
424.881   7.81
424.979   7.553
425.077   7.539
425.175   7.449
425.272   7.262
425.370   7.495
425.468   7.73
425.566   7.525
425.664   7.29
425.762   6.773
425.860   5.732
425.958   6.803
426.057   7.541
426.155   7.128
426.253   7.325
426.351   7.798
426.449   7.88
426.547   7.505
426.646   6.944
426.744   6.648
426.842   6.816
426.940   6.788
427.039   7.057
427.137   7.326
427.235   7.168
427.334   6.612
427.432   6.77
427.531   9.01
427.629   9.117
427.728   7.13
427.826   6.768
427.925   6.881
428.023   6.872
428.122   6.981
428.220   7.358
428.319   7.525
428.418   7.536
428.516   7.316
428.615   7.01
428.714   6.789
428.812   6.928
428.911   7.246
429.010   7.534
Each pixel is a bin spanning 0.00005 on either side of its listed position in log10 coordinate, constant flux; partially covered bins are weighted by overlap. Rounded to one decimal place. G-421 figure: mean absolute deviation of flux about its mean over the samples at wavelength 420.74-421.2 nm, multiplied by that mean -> 2.1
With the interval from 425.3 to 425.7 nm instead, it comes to 0.9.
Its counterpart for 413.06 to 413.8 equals 2.5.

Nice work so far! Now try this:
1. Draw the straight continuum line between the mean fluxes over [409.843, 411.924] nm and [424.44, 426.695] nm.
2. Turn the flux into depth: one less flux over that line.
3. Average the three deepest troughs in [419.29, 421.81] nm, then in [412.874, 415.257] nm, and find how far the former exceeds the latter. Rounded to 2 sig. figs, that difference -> 0.16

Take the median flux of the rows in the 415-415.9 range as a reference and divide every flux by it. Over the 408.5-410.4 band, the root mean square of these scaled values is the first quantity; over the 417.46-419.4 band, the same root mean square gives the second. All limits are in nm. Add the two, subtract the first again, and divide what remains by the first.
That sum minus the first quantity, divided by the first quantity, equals 1.04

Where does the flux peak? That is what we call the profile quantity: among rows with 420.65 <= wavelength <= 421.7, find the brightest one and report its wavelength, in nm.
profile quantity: 421.471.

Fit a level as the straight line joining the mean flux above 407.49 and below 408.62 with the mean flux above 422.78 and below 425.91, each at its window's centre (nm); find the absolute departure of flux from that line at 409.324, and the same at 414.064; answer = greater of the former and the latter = 1.00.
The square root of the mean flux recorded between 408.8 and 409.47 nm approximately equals 2.73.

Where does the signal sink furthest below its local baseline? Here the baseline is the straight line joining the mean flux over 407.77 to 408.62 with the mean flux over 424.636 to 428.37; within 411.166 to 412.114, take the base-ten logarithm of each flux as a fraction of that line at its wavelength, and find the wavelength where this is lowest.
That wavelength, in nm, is 411.877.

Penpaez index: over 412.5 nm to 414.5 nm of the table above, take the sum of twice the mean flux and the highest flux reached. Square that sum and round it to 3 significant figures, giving 461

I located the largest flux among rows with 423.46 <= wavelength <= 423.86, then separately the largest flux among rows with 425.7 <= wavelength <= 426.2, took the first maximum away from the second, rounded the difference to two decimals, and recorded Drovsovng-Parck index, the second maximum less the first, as -0.16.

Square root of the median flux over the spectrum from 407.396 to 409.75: 2.71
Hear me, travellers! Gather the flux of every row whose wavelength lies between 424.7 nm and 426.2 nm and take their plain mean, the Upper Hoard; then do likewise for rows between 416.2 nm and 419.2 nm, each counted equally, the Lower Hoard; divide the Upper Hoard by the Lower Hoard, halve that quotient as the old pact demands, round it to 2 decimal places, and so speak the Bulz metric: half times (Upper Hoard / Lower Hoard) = 0.48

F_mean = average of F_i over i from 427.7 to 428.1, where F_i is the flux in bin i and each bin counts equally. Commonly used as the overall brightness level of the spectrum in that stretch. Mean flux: 6.9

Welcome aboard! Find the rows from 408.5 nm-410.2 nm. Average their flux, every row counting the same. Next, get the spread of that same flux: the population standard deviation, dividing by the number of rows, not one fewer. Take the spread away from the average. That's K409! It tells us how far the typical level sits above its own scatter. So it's 7.2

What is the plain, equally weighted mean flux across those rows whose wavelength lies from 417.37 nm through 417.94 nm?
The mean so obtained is 8.3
